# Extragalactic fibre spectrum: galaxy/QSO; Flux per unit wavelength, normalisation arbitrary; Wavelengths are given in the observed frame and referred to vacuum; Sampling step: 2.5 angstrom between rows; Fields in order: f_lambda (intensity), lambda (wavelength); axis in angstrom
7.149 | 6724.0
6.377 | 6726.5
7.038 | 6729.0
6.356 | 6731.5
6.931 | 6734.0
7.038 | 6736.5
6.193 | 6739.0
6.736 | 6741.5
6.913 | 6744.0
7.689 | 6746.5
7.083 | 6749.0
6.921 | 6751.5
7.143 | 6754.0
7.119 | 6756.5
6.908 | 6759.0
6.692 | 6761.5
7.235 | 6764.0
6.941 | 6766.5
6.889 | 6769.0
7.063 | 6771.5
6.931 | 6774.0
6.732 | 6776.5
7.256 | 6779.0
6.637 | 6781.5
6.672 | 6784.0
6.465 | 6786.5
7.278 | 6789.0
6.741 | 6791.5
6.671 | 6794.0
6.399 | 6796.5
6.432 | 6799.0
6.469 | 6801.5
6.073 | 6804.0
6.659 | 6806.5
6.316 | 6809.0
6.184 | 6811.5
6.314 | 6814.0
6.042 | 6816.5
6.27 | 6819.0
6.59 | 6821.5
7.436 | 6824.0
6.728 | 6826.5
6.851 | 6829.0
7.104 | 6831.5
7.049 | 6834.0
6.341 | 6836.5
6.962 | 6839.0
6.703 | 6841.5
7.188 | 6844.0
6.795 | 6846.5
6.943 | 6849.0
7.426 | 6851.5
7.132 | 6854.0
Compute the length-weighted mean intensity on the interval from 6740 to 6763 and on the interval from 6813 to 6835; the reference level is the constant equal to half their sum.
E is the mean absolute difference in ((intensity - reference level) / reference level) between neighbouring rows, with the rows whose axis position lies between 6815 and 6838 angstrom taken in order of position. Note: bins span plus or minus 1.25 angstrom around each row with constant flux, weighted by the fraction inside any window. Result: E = 0.059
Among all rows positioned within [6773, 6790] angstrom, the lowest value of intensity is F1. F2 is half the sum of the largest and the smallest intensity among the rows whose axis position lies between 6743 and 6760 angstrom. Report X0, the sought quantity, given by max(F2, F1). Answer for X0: 7.3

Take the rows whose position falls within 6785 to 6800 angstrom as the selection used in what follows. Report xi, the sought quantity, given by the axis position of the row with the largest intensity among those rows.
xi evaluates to 6789.0 angstrom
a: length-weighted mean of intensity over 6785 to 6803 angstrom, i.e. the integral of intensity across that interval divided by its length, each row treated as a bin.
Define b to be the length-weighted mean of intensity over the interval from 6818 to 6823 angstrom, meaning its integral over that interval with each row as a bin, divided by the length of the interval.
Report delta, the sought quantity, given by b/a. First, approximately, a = 6.63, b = 6.49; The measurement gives 0.98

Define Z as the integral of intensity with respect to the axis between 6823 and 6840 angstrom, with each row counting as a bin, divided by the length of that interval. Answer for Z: 6.92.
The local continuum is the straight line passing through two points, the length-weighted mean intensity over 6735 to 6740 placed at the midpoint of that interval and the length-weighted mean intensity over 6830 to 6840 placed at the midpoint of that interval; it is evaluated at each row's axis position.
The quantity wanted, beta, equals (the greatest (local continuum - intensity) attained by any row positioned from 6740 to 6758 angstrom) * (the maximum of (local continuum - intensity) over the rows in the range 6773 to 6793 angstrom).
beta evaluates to -0.02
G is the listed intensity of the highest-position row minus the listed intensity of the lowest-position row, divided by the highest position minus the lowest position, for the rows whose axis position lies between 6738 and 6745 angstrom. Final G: 0.14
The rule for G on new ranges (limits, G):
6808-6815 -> 0.00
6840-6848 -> 0.02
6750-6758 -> 0.04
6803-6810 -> 0.05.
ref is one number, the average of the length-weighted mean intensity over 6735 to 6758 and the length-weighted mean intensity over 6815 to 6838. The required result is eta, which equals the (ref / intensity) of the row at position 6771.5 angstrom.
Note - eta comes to 0.97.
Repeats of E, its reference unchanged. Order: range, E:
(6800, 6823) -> 0.044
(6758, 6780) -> 0.039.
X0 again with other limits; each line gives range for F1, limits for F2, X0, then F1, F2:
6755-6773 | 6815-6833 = 6.7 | 6.692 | 6.74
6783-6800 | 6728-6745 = 6.6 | 6.399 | 6.62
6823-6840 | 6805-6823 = 6.4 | 6.341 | 6.35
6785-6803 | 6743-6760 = 7.3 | 6.399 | 7.30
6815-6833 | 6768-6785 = 6.9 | 6.042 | 6.95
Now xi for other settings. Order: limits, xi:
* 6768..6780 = 6779.0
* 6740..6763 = 6746.5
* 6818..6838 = 6824.0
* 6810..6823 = 6821.5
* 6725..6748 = 6746.5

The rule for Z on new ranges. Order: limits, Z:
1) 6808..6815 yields 6.27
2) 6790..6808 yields 6.50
